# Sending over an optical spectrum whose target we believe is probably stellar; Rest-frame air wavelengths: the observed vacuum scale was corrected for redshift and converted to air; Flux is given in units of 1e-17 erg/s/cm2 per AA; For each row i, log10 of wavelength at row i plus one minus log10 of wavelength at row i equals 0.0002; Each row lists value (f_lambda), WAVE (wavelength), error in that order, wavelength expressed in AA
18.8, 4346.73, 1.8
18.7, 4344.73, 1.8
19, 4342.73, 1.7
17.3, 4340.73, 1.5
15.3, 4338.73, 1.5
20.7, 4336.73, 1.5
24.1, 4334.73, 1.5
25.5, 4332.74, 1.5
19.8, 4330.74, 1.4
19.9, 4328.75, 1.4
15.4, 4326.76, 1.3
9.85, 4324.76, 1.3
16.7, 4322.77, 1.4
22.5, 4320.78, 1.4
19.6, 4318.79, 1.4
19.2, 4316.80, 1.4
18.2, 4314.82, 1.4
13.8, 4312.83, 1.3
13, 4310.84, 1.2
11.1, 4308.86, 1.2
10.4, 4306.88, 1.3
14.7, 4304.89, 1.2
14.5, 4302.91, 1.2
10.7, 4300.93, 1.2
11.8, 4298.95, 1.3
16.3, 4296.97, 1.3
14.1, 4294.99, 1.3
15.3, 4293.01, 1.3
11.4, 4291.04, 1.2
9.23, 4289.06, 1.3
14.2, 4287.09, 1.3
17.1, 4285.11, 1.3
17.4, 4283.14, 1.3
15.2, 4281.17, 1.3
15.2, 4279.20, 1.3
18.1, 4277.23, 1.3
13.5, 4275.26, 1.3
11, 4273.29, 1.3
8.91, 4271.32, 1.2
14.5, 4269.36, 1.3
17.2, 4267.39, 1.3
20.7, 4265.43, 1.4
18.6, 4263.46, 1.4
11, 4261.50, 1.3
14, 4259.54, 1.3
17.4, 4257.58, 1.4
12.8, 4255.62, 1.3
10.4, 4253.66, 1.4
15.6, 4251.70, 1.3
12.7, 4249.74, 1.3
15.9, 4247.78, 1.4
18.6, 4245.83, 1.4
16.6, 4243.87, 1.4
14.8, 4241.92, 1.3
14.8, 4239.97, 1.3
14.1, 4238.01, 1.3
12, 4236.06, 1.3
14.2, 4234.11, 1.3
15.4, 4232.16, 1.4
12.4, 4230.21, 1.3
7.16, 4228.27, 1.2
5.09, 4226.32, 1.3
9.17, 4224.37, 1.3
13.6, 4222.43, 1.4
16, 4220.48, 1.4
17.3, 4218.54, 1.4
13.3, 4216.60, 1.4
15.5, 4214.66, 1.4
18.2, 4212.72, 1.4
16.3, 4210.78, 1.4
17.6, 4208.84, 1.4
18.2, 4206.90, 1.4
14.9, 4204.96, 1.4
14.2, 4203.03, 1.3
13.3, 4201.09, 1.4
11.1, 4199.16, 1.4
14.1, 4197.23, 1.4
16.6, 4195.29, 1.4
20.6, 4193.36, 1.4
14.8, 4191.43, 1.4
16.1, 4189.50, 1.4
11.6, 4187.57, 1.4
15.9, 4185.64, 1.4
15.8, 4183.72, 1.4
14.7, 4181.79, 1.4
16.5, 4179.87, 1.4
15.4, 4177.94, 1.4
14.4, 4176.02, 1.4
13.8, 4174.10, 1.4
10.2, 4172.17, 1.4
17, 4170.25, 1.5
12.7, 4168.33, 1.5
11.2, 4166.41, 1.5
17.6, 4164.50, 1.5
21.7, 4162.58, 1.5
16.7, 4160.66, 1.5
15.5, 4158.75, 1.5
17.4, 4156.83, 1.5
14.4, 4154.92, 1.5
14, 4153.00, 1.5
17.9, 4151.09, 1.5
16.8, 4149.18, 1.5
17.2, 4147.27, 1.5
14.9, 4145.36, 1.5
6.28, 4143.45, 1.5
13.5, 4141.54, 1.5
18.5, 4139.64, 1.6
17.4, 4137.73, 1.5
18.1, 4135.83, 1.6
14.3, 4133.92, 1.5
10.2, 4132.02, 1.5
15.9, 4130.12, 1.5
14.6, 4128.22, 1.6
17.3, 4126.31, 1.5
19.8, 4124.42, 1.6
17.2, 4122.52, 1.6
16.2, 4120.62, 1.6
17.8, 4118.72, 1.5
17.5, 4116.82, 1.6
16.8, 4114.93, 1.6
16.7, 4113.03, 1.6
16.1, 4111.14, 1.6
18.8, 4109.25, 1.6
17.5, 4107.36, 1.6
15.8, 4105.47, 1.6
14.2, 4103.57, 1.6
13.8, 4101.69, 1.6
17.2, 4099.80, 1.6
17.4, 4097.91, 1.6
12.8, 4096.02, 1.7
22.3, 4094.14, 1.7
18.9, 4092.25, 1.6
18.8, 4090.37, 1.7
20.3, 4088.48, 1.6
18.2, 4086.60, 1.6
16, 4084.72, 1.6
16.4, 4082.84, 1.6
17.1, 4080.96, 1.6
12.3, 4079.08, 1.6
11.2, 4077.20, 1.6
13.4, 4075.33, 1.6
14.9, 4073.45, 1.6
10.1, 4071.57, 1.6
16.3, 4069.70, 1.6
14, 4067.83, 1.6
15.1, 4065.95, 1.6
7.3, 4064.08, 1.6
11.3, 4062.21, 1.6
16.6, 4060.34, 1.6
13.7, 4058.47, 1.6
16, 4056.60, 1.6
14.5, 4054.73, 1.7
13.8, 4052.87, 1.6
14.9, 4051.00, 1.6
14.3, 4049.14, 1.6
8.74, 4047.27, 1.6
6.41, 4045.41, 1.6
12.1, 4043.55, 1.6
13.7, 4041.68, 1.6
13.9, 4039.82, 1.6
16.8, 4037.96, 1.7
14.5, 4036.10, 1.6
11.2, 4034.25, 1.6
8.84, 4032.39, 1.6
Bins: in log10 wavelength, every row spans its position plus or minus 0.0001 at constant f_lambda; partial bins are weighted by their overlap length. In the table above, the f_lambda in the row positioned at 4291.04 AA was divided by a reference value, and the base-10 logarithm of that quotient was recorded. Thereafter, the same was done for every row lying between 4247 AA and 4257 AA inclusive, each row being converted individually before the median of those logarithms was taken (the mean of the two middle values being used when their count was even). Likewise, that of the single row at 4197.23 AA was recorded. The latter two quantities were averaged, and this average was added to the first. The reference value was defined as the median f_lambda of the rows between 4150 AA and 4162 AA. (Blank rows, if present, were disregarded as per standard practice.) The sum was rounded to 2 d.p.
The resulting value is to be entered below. -0.23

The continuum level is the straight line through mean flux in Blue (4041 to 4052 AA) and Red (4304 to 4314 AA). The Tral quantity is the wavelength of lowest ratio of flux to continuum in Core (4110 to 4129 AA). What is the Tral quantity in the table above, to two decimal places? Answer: 4128.22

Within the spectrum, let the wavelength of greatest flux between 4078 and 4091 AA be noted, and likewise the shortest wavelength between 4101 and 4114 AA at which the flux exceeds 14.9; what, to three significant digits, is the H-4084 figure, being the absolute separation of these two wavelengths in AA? 17.0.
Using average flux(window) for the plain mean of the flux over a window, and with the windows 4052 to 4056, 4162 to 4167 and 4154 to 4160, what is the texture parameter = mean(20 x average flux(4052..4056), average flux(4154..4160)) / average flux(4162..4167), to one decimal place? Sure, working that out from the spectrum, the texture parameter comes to 8.9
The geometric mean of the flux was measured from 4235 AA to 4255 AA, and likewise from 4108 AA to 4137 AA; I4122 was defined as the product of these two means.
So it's 234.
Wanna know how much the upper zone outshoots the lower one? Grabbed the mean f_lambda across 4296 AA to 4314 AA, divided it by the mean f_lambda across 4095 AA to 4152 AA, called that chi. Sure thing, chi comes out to 0.81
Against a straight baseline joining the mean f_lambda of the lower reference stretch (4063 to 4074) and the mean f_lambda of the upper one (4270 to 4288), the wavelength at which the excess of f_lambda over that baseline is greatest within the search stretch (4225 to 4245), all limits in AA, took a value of 4243.87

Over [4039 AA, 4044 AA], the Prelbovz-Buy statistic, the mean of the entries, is 13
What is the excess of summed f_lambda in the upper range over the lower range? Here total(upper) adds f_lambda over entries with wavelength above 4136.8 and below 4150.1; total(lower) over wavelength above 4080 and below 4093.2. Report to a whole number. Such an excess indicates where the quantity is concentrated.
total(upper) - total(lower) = -21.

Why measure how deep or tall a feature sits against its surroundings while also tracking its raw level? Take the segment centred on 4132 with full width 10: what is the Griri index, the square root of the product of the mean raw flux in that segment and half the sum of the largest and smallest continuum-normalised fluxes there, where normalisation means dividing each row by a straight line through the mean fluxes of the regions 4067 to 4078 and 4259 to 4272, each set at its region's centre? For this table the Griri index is 3.9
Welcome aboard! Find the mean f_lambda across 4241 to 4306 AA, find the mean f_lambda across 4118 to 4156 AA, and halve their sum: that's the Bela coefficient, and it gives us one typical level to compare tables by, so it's 15.1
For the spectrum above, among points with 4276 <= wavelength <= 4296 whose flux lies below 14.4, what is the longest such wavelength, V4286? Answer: 4294.99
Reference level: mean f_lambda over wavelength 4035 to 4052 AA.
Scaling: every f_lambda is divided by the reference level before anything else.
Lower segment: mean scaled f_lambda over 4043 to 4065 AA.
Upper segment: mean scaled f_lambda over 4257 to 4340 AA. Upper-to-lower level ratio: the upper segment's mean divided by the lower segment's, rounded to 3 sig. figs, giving 1.25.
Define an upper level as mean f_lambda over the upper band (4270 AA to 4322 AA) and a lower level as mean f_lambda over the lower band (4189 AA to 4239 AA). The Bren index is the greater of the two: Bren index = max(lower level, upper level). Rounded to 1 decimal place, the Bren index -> 14.5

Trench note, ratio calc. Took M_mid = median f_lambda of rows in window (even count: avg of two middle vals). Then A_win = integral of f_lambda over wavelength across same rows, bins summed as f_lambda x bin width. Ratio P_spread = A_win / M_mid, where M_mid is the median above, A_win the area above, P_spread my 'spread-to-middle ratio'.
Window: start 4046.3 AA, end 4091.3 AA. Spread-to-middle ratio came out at 44.0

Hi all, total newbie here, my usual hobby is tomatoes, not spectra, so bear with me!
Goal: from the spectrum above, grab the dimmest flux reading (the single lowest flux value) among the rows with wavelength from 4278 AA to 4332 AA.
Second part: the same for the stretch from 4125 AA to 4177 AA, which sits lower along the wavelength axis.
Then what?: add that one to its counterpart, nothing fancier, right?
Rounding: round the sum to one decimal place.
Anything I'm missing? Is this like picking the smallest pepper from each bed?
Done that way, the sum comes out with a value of 15.5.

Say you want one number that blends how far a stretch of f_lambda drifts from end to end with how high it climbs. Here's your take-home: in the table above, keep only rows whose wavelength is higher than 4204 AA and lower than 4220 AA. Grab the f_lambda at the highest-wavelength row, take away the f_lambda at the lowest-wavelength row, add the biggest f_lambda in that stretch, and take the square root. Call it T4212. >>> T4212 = 4.54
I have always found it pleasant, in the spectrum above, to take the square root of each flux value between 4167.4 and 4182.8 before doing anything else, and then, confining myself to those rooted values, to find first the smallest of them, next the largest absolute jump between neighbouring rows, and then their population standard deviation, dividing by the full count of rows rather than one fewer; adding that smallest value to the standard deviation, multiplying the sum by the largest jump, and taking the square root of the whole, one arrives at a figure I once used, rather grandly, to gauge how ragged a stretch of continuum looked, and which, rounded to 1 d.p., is 1.8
